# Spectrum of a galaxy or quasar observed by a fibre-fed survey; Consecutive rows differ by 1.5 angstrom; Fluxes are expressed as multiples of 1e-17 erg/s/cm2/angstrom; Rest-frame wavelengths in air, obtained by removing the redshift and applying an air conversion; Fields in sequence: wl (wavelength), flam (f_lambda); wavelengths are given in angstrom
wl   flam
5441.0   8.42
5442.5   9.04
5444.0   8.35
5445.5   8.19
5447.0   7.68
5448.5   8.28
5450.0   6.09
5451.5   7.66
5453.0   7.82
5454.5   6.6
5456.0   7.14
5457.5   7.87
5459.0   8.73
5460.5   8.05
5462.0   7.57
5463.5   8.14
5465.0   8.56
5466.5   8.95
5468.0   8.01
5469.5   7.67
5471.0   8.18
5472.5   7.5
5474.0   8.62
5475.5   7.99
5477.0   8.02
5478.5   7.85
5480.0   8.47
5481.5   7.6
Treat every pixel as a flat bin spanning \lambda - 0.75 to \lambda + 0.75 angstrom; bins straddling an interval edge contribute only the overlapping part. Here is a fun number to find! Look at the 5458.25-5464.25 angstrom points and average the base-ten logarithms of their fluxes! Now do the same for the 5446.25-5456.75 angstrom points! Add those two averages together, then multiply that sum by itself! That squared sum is 3.14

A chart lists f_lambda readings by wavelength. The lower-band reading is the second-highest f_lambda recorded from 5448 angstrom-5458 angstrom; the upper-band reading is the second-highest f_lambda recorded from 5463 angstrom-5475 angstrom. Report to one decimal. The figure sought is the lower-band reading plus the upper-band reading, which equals 16.5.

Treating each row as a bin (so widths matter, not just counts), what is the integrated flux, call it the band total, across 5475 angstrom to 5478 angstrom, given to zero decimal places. 24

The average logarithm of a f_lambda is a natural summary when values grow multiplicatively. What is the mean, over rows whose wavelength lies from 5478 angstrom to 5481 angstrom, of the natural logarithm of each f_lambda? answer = 2.10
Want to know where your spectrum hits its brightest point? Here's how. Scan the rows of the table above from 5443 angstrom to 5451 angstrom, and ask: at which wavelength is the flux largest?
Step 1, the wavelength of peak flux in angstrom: 5444.0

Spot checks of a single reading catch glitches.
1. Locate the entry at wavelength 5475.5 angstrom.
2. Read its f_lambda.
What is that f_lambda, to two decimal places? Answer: 7.99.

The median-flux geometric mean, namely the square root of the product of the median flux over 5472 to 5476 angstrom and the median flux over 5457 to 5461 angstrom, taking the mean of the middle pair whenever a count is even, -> 8.02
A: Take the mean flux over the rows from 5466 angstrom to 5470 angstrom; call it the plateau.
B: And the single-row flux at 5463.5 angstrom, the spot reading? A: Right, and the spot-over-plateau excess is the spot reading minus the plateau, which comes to -0.1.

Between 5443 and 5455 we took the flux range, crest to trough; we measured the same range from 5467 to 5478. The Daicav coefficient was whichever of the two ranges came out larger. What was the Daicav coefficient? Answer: 2.3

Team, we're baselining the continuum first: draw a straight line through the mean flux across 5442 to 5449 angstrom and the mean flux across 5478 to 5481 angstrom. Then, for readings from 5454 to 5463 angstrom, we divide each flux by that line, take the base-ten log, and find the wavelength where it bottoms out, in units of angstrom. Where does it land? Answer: 5454.5 angstrom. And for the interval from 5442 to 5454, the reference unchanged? 5450.0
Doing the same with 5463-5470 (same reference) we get 5469.5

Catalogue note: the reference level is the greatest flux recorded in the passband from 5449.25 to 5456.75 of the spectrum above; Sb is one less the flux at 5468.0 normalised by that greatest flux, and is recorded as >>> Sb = -0.024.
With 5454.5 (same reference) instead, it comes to 0.156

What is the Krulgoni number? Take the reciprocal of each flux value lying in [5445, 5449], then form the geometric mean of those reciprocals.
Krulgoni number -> 0.124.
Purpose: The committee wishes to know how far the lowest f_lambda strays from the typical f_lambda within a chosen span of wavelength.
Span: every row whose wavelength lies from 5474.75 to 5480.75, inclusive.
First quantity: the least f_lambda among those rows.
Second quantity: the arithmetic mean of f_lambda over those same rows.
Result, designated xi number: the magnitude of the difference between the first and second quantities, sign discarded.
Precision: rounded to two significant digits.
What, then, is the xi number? 0.23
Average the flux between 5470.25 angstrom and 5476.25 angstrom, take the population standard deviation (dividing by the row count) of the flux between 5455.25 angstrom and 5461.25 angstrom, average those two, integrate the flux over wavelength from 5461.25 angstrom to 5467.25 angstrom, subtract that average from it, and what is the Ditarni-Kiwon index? 45.5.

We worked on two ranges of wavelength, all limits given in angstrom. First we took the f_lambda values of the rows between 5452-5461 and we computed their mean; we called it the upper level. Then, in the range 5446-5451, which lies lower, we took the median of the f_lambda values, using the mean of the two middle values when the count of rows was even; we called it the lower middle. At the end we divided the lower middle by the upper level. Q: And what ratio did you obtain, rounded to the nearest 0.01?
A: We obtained 1.00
